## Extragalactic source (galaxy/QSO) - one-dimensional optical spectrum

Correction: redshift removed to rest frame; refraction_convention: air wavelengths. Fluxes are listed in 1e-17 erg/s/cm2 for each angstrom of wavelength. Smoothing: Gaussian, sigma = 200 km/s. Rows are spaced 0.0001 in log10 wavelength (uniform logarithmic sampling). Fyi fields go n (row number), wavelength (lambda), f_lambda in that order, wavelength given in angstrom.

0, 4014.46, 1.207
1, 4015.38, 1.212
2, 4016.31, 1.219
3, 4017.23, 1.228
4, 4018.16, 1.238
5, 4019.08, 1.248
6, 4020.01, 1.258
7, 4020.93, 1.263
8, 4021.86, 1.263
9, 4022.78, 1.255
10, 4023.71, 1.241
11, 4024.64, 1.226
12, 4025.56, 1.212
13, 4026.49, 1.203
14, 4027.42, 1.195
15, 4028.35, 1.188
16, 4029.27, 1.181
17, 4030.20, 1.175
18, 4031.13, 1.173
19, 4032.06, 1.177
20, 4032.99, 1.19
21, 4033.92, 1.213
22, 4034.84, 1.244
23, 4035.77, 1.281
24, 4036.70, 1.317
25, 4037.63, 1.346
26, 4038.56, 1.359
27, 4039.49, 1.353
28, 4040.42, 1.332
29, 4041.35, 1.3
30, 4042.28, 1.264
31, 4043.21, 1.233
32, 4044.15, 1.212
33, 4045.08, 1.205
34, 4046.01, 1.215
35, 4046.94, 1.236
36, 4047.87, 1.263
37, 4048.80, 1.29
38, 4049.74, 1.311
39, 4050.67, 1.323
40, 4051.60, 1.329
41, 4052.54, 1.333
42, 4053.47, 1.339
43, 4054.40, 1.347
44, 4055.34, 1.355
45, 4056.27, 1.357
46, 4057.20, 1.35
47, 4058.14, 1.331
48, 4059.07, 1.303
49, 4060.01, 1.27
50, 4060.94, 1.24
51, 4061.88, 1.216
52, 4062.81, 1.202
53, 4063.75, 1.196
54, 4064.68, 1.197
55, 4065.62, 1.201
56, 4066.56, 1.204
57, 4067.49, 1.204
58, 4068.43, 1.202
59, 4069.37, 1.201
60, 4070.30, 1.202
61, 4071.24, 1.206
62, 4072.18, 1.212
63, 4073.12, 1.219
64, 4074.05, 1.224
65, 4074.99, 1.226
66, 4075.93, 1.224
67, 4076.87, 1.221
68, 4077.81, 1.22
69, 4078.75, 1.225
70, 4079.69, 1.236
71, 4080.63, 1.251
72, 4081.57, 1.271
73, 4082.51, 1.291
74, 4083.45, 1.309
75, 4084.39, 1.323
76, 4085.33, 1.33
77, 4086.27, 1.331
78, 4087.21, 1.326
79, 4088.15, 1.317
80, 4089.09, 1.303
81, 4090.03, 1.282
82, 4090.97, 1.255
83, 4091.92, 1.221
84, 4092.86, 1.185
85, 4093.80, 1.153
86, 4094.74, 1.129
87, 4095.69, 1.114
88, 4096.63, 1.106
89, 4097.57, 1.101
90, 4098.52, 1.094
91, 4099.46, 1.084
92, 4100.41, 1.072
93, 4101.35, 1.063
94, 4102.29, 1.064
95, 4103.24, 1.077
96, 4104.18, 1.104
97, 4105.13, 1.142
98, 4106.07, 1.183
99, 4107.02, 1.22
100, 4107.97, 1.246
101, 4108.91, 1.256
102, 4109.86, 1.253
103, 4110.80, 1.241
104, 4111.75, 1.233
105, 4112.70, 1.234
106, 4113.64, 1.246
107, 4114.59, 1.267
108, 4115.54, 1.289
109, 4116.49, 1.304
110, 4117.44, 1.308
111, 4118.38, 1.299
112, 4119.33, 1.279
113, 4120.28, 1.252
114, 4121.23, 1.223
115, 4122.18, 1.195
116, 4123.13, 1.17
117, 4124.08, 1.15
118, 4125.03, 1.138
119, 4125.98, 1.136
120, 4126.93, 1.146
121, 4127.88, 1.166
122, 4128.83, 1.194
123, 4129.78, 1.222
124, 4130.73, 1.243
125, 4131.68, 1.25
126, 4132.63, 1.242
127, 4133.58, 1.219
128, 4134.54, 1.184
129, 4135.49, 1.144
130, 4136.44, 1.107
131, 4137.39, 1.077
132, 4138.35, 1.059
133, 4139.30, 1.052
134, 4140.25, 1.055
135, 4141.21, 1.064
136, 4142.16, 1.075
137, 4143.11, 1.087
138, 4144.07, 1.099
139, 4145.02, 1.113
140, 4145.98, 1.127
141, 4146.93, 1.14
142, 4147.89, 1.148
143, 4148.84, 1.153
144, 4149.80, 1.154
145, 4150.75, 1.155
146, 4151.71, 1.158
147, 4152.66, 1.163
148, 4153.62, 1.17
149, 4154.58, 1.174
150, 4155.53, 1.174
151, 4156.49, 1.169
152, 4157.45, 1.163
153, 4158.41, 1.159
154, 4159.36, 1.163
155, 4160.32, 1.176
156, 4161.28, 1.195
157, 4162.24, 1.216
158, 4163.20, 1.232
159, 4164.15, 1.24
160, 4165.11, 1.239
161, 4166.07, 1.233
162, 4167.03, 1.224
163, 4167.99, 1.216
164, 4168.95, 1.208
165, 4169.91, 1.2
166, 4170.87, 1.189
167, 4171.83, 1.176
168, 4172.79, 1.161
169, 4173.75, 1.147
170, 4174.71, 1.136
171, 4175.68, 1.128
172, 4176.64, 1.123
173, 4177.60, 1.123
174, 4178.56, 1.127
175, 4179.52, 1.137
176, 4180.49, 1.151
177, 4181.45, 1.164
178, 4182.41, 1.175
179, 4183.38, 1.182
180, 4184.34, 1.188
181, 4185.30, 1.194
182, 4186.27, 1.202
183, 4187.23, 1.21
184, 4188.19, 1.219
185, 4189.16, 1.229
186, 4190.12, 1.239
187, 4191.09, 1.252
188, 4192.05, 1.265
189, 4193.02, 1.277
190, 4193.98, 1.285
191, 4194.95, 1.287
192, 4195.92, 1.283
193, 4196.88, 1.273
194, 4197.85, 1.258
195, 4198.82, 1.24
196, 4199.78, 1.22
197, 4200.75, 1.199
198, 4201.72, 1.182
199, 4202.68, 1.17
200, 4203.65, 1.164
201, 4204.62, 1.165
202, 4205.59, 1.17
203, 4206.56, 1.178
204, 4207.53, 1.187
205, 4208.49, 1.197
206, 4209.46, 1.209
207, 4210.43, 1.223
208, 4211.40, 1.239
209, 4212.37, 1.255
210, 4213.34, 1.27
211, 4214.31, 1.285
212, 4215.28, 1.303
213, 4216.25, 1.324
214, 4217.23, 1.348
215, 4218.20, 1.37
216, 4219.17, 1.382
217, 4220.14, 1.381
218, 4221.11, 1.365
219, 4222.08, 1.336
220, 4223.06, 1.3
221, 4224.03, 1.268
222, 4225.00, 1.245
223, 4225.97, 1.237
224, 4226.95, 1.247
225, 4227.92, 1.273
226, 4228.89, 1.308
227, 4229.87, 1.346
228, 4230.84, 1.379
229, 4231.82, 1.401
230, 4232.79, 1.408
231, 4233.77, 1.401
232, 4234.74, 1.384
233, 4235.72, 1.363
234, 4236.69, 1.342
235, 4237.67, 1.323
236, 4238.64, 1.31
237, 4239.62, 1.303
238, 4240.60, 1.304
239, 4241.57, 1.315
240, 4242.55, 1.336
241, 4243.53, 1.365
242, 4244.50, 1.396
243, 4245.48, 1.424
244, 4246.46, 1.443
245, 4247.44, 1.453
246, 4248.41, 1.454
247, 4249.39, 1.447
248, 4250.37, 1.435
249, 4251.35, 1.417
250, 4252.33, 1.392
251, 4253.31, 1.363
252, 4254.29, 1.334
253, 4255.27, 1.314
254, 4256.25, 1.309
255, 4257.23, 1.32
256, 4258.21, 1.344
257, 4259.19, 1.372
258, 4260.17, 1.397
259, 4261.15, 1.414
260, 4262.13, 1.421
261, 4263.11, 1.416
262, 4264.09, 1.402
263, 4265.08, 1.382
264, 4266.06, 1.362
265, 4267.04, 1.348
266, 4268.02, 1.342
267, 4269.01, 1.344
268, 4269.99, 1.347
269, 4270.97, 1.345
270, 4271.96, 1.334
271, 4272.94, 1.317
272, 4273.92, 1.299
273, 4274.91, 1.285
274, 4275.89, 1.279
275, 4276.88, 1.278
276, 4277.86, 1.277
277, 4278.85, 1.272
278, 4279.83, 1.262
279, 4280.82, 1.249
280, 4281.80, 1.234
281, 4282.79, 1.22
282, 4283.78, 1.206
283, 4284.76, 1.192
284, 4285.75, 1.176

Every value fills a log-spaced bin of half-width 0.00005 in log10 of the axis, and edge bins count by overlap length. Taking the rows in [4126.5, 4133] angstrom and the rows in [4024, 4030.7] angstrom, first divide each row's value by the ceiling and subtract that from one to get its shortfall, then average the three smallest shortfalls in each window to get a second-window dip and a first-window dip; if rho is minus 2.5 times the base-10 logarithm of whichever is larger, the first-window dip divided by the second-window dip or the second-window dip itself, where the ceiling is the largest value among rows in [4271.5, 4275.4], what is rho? -0.3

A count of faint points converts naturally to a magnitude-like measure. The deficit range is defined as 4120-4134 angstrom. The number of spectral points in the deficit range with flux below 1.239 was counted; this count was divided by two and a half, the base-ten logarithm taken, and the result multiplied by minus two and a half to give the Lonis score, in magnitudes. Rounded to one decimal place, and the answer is -1.6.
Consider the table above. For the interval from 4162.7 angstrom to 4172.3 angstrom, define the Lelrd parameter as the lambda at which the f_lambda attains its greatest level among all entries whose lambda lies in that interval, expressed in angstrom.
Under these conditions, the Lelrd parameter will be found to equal 4164.15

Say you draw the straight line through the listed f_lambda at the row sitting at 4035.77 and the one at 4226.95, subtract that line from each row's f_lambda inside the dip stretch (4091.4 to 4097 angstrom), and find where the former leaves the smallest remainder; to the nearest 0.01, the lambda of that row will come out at 4096.63 angstrom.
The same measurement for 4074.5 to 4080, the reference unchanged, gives 4077.81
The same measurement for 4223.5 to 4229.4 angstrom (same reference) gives 4225.97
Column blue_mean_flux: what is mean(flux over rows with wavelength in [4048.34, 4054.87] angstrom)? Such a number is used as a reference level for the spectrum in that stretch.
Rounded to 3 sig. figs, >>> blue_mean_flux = 1.32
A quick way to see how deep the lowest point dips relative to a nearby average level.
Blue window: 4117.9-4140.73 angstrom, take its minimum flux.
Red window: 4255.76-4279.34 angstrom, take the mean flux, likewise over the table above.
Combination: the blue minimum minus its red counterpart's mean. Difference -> -0.29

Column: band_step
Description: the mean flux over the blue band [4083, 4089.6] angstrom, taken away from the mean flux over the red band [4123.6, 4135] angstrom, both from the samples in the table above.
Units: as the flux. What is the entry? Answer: -0.13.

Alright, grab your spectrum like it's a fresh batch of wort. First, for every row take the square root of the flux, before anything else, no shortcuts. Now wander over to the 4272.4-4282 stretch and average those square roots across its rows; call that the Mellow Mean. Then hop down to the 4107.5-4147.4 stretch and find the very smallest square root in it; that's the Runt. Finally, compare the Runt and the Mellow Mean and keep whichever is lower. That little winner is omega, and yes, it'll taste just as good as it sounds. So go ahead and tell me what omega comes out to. 1.03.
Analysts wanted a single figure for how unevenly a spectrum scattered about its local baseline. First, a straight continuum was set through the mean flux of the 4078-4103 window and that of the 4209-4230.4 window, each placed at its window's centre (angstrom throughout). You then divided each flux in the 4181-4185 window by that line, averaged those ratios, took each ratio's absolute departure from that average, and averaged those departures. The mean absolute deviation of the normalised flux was 0.0056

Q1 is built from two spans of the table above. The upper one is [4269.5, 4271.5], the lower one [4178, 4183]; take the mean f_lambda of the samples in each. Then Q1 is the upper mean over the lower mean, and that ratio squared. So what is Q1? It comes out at 1.4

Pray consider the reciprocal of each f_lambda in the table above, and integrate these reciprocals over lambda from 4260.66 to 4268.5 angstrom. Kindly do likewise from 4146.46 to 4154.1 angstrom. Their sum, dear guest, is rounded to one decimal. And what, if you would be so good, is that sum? 12.3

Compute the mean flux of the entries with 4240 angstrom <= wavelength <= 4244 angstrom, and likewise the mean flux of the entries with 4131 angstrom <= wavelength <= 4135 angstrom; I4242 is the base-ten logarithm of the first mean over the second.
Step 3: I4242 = 0.036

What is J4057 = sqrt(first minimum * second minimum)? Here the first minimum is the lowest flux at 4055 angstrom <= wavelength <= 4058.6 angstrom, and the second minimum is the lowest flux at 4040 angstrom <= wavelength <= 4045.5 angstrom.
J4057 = 1.27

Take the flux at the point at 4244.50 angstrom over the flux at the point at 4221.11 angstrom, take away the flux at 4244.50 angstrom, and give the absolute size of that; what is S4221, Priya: 0.37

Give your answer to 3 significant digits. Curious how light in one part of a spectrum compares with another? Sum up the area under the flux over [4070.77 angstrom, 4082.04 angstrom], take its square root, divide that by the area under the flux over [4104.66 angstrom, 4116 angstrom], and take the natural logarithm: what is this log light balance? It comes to -1.33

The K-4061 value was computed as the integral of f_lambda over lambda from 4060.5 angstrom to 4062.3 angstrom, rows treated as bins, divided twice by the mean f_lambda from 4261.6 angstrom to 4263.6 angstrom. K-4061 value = 1.1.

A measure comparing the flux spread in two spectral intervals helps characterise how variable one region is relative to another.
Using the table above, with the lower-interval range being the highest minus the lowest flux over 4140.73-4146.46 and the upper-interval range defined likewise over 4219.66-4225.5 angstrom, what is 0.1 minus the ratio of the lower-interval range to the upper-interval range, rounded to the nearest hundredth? -0.36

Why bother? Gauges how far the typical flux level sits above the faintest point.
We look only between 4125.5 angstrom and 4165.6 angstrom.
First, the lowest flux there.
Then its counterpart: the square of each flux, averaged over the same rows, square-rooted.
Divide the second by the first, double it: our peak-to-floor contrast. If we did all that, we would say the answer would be 2.20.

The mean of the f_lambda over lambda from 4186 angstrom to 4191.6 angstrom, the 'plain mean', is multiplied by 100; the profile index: 123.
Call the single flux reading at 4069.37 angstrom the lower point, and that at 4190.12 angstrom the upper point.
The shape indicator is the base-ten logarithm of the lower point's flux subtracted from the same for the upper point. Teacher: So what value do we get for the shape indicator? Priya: 0.01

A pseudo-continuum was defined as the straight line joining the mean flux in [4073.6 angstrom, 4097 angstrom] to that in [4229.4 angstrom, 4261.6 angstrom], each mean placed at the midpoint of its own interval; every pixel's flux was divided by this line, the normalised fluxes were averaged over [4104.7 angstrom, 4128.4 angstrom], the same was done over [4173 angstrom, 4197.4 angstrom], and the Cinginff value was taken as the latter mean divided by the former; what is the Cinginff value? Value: 0.94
